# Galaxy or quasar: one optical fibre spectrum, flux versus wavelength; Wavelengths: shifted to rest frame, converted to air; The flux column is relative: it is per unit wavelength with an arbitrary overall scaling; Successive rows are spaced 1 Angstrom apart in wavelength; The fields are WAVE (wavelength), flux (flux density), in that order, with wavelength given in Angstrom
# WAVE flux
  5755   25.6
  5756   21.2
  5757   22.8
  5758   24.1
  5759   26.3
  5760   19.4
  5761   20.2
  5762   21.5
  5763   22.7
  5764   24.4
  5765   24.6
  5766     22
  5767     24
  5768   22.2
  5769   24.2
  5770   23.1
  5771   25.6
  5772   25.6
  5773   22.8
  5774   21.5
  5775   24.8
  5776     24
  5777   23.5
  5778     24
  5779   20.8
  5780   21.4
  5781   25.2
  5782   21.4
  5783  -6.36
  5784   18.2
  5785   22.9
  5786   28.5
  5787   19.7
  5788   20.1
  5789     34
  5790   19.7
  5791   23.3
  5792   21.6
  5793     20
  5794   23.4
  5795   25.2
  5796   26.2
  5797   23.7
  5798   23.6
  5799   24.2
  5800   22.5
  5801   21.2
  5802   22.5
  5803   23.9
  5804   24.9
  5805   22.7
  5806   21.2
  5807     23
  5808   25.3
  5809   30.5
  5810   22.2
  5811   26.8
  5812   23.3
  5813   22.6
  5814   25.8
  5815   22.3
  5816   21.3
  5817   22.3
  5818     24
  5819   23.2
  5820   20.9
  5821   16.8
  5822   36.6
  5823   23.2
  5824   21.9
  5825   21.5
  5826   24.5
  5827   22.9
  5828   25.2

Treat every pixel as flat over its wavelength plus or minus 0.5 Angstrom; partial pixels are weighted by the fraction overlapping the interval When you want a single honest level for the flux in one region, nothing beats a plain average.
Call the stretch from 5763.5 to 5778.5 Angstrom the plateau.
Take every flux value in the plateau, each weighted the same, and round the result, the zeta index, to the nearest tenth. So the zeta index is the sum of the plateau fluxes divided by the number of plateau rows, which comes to 23.8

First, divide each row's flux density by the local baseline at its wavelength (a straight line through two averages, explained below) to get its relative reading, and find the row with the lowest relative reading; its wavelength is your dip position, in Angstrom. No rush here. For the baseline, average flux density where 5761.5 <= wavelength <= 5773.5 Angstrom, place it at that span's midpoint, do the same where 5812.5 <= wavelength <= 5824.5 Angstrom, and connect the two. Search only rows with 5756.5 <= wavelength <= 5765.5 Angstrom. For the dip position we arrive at 5760 Angstrom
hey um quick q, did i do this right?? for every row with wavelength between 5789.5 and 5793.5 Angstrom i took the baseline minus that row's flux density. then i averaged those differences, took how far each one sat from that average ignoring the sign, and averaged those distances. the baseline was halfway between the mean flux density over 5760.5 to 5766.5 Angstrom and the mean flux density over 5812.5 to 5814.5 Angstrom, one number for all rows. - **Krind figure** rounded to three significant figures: 1.30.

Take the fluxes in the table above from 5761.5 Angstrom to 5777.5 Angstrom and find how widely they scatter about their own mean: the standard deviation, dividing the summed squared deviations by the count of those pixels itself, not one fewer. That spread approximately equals 1.3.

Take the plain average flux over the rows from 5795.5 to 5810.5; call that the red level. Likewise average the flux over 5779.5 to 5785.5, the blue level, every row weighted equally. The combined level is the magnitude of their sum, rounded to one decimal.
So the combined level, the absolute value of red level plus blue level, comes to 41.0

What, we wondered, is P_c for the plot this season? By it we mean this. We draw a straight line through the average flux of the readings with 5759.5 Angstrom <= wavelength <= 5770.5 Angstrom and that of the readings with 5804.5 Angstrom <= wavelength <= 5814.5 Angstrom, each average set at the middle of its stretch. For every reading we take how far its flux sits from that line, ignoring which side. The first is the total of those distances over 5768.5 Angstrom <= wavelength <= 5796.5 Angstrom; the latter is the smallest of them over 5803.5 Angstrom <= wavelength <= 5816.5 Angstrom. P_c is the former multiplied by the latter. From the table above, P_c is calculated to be 72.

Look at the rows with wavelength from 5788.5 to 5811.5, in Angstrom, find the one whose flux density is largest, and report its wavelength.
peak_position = 5789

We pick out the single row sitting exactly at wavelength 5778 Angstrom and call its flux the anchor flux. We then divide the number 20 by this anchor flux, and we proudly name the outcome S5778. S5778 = 0.83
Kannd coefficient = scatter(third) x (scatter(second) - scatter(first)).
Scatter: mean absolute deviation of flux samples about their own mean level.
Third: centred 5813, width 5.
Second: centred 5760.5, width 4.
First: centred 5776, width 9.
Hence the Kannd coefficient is 1.5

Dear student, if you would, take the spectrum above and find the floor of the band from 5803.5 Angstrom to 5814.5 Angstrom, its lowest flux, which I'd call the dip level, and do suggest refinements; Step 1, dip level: 21.2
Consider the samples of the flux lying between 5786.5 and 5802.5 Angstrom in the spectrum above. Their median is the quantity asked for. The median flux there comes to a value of 22.9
